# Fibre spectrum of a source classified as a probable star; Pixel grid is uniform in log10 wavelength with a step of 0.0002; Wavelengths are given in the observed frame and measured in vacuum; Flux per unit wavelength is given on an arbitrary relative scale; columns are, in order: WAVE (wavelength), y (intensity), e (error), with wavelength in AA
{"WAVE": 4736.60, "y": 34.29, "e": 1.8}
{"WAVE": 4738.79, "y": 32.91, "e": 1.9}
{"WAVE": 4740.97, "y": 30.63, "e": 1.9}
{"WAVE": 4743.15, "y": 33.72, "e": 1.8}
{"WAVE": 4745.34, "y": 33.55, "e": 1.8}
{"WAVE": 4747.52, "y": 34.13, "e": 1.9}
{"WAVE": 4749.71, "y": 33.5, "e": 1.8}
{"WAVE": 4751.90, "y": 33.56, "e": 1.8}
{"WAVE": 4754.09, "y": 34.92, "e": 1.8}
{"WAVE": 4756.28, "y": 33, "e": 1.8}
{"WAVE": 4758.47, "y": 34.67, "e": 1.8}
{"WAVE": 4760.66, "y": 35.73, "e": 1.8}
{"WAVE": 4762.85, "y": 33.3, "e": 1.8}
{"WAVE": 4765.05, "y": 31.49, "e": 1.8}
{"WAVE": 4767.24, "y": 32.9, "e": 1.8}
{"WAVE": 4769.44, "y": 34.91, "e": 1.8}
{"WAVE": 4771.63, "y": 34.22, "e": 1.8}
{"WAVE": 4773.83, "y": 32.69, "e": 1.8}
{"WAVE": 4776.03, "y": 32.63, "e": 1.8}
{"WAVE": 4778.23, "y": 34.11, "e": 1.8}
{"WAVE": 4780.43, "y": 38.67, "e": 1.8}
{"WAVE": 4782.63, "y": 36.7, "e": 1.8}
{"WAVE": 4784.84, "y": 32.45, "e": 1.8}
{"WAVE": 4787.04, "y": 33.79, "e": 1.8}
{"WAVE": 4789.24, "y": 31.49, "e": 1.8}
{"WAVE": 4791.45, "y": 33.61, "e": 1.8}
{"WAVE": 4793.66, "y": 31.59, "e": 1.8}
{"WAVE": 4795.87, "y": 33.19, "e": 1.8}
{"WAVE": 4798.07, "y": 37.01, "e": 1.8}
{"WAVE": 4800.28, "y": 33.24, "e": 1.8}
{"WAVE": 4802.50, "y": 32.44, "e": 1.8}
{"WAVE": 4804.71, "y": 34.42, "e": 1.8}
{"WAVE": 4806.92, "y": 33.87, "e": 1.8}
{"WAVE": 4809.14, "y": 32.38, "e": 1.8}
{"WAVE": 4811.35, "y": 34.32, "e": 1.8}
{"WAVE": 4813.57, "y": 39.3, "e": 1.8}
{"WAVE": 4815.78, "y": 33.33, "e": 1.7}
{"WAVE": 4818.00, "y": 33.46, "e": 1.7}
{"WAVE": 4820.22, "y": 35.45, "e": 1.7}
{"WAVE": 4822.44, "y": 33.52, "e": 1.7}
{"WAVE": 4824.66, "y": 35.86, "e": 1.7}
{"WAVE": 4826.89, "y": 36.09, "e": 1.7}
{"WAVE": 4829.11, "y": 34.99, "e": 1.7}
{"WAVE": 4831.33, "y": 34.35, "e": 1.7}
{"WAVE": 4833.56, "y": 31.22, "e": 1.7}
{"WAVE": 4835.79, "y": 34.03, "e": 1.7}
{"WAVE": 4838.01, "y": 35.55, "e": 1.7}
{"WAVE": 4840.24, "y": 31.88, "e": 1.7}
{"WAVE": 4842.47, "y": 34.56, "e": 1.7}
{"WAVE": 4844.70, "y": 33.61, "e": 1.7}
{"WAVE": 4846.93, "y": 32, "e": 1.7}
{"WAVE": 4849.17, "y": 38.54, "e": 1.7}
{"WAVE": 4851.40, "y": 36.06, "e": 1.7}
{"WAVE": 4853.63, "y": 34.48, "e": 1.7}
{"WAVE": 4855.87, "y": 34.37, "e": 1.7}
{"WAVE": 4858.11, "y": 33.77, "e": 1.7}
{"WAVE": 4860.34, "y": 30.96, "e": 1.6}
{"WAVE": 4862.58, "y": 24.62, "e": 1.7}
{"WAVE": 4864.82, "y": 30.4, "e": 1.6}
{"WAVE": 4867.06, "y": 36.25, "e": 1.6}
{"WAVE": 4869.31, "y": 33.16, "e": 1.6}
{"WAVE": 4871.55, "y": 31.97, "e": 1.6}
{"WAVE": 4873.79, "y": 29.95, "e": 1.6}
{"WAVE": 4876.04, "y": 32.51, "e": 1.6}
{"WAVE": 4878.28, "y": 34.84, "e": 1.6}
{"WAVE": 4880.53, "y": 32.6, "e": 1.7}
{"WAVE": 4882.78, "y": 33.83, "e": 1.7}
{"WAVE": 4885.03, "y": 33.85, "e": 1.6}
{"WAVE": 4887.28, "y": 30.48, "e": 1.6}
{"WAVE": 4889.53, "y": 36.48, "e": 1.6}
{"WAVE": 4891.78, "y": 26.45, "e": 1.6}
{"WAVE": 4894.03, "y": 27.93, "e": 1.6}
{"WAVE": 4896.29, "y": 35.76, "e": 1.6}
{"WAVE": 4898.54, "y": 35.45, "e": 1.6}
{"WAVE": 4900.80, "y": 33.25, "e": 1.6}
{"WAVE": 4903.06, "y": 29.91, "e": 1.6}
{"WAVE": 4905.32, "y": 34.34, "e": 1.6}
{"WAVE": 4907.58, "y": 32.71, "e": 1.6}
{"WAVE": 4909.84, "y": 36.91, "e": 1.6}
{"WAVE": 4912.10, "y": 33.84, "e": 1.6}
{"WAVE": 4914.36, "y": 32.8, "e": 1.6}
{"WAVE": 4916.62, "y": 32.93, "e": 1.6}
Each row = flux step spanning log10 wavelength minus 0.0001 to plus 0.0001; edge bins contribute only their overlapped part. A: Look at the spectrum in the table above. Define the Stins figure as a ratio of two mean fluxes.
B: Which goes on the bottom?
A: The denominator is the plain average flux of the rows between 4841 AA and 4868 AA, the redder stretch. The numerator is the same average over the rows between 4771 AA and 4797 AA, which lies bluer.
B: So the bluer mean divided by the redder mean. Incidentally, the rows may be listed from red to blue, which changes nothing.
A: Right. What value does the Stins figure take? 1.01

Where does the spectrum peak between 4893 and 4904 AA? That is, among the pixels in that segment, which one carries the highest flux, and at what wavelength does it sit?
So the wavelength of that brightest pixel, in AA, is 4896.29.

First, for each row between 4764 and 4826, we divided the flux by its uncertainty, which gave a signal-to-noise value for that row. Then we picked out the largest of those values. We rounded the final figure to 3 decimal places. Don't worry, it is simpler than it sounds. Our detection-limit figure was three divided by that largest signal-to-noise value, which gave 0.137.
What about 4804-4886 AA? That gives 0.132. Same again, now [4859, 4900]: 0.132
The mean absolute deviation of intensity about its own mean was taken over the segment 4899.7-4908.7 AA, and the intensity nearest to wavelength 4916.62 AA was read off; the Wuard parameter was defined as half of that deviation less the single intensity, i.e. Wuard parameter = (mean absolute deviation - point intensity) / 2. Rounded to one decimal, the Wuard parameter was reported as -15.8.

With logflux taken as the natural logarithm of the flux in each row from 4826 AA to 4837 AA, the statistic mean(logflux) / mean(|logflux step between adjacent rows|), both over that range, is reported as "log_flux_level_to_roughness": 61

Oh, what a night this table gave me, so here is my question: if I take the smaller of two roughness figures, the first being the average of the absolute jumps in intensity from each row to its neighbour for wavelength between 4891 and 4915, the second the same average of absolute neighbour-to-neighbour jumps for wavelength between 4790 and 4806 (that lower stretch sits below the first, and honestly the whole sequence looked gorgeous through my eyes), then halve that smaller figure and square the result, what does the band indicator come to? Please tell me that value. 1.4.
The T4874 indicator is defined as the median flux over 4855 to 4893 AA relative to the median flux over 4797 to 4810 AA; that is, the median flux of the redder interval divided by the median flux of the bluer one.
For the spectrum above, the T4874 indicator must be 0.97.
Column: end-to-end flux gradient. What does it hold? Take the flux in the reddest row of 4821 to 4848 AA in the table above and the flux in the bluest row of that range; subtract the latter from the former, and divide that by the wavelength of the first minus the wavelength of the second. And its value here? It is -0.06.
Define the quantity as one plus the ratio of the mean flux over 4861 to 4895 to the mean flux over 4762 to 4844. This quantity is 1.931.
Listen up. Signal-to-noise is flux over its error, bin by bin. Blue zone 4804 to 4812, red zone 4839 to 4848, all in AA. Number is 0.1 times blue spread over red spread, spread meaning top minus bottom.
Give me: 0.072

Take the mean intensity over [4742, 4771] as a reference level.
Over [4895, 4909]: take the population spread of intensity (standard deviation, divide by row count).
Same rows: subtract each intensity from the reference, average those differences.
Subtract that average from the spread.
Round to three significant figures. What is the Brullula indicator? 1.74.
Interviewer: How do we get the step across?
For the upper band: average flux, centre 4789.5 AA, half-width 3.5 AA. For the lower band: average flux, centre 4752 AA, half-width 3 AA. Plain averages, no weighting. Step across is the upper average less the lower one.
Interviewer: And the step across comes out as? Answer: -1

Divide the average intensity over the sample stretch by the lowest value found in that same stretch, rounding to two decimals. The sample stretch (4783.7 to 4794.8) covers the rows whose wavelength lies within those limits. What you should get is 1.03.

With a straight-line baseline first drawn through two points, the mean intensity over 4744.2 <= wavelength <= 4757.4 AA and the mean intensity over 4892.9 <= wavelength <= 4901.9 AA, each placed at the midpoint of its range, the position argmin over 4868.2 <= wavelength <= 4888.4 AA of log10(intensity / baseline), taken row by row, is 4873.79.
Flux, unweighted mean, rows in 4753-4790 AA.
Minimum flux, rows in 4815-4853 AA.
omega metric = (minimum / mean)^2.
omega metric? 0.84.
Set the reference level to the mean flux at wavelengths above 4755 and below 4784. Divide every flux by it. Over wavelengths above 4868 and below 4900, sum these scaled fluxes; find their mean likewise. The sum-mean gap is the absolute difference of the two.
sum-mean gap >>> 12.35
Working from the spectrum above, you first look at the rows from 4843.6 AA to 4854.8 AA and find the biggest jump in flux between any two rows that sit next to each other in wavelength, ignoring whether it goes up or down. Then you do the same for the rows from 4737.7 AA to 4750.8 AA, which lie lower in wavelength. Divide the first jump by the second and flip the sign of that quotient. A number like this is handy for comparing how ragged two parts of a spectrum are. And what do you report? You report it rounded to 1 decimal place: -2.1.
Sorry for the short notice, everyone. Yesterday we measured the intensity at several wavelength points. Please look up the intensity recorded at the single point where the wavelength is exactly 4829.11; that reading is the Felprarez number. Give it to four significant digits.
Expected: 34.99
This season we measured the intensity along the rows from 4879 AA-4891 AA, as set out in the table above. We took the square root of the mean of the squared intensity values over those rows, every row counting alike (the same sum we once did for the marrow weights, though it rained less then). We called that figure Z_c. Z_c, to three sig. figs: 33.5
